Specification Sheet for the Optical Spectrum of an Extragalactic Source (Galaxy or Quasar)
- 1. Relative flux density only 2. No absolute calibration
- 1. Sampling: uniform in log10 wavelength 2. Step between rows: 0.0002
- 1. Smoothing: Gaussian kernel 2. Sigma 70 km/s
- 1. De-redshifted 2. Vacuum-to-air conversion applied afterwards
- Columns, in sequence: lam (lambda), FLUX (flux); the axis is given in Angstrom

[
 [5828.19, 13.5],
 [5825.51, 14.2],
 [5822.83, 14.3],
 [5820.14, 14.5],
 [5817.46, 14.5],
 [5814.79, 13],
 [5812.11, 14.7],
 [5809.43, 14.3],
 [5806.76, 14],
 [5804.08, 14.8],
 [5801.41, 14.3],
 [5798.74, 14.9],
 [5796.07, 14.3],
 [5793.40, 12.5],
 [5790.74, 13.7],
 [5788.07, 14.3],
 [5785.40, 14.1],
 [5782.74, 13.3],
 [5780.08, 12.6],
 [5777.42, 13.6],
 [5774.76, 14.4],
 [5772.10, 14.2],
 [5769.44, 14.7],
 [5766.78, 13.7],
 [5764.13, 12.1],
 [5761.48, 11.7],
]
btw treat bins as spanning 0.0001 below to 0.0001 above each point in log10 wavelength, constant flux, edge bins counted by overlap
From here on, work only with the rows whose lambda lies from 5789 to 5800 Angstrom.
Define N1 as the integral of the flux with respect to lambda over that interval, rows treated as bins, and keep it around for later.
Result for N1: 152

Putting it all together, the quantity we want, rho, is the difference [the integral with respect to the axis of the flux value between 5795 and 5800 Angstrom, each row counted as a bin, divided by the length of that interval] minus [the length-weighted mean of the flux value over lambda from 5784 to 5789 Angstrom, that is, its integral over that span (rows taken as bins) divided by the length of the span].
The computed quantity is 0.4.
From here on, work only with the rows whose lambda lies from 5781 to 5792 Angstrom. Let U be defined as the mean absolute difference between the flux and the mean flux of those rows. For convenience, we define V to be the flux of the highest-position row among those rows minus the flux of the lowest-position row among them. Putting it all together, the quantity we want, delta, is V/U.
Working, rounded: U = 0.35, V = 0.40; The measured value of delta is 1.1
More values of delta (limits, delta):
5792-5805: 3.5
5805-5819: 1.0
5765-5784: -0.7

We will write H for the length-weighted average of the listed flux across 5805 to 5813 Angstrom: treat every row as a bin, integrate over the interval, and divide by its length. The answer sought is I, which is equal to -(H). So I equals -14.33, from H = 14.3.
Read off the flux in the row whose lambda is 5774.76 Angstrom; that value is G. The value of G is 14.4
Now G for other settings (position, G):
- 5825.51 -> 14.2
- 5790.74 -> 13.7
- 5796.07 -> 14.3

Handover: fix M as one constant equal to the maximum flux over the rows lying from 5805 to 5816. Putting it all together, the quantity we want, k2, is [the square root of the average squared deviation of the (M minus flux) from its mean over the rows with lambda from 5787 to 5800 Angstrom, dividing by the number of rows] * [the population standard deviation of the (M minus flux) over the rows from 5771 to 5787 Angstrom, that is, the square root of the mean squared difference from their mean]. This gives 0.50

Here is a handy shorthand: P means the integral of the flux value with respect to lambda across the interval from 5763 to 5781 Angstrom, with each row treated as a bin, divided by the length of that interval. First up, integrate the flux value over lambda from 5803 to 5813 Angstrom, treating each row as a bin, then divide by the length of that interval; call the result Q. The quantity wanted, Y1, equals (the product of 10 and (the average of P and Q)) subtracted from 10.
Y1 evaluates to -130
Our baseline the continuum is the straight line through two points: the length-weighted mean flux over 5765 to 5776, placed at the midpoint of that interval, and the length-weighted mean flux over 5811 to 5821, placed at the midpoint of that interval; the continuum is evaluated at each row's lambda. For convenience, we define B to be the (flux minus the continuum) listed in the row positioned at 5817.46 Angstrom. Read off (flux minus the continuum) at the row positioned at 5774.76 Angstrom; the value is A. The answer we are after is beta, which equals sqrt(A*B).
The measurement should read 0.29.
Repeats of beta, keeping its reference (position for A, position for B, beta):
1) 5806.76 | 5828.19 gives 0.32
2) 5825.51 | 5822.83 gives 0.08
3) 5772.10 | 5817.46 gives 0.12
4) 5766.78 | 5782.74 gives 0.63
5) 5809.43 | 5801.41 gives 0.14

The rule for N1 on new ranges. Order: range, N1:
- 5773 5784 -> 149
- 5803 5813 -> 144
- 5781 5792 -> 152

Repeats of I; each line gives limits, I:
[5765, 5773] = -14.08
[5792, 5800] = -13.90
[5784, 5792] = -14.02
